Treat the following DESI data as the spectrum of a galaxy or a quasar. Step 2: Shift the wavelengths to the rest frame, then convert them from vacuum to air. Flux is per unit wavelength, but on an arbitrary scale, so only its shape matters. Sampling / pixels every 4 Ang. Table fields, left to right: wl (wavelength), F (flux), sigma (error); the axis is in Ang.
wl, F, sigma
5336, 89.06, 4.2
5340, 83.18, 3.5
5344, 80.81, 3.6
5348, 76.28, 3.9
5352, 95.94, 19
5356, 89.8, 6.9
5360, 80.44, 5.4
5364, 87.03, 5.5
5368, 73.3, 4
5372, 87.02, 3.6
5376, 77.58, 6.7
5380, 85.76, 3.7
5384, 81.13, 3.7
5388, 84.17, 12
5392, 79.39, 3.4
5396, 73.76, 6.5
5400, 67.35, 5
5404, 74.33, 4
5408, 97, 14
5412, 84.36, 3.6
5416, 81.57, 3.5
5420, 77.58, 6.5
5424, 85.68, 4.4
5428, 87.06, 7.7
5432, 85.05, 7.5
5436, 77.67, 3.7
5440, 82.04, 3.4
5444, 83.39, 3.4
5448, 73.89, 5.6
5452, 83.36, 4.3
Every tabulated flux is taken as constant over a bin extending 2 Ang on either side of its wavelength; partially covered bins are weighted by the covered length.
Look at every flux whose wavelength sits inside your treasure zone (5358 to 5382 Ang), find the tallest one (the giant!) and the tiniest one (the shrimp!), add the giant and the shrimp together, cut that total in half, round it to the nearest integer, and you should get 80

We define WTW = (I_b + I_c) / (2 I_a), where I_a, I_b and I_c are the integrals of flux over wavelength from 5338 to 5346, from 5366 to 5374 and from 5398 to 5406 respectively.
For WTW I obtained 0.92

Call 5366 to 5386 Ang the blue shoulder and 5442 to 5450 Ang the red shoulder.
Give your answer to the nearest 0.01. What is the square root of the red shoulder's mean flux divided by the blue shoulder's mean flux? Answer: 0.99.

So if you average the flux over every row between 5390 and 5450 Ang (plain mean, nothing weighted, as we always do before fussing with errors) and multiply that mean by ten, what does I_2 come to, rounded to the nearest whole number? 807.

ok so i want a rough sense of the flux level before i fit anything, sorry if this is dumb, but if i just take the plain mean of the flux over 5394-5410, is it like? 78.1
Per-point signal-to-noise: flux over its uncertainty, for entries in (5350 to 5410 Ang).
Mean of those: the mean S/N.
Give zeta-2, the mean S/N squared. 232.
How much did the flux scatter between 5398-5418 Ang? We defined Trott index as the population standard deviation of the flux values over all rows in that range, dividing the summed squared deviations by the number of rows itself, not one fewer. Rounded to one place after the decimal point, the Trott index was 10.0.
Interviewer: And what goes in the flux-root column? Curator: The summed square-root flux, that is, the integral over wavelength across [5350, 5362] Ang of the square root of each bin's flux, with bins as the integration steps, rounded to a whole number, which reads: 113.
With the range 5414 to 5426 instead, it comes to 108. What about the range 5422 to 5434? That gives 111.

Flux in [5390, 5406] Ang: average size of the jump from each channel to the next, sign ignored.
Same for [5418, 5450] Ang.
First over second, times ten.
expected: 13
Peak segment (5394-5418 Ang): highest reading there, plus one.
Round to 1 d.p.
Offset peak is 98.0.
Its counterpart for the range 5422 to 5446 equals 88.1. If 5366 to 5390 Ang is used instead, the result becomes 88.0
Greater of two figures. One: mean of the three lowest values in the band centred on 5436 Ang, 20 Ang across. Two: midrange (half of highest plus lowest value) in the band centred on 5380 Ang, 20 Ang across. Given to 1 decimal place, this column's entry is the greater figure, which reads 82.3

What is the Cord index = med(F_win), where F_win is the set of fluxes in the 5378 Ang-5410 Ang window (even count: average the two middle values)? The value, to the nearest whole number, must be 80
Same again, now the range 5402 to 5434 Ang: 85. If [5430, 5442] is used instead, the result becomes 82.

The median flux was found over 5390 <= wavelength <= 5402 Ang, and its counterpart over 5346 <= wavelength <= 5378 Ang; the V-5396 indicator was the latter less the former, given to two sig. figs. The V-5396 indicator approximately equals 10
